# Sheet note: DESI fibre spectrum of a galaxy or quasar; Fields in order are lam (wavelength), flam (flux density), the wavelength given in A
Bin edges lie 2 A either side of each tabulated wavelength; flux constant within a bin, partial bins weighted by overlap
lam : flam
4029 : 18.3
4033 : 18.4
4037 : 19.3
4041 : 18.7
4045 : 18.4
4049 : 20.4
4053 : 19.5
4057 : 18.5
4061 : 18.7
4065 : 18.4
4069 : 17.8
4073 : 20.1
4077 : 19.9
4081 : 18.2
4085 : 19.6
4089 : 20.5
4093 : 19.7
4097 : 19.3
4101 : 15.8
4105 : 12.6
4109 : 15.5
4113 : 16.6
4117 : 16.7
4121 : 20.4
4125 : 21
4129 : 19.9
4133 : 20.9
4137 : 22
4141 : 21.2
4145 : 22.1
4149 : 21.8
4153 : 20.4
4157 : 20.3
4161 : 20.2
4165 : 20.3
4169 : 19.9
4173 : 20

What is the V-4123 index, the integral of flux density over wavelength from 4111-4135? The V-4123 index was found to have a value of 462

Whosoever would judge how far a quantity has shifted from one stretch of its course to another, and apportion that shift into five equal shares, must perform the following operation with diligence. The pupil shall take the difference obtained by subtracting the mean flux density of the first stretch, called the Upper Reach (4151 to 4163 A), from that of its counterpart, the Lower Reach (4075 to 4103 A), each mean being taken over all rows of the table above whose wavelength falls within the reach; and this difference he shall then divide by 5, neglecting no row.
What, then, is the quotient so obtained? -0.26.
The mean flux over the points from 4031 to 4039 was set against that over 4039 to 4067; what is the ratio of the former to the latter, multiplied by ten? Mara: 9.95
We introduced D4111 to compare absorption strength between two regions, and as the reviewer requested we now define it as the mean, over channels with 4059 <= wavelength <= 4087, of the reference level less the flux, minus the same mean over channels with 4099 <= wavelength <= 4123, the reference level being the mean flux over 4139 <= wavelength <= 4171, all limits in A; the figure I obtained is -3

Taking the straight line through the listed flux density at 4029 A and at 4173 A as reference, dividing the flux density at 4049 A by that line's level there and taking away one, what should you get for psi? 0.10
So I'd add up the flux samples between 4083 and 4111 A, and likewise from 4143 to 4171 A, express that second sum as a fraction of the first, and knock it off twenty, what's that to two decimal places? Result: 18.82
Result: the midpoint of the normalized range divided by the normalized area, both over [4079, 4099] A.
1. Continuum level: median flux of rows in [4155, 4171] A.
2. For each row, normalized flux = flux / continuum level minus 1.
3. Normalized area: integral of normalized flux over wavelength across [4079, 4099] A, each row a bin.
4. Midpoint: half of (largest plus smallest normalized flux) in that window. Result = 0.057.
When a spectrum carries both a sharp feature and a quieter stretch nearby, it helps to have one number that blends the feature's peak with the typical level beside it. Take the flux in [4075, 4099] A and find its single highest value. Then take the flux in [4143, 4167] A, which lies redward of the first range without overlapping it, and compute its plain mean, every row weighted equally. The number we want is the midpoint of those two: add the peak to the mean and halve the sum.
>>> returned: 20.7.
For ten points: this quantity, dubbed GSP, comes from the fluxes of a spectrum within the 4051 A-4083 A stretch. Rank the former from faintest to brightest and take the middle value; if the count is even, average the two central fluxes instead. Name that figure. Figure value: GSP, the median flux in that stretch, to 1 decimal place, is 18.6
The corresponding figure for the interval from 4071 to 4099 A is 19.7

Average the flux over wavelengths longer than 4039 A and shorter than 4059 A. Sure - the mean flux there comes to 19.1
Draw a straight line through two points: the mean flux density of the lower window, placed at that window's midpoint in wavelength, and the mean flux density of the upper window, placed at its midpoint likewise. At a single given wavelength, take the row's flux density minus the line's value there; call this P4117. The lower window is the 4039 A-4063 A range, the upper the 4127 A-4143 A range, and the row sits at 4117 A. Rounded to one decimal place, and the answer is -3.9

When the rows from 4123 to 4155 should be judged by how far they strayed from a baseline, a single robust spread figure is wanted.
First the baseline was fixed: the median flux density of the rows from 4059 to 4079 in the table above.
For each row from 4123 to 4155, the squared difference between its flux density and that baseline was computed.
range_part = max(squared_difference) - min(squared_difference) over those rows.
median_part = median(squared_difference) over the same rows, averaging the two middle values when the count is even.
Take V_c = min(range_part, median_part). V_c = 5.8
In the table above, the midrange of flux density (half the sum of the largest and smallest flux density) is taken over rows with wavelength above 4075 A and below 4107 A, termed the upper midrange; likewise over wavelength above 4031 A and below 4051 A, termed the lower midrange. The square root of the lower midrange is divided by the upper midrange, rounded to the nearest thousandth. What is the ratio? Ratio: 0.266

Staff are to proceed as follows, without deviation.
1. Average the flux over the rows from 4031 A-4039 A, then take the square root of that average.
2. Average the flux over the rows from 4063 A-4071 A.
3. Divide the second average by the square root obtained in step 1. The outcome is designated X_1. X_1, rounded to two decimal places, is 4.17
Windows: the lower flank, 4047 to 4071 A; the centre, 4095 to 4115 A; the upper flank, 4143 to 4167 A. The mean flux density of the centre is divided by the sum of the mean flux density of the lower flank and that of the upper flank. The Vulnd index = 0.40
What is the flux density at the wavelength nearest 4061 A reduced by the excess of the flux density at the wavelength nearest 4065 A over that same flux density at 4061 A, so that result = 19.0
